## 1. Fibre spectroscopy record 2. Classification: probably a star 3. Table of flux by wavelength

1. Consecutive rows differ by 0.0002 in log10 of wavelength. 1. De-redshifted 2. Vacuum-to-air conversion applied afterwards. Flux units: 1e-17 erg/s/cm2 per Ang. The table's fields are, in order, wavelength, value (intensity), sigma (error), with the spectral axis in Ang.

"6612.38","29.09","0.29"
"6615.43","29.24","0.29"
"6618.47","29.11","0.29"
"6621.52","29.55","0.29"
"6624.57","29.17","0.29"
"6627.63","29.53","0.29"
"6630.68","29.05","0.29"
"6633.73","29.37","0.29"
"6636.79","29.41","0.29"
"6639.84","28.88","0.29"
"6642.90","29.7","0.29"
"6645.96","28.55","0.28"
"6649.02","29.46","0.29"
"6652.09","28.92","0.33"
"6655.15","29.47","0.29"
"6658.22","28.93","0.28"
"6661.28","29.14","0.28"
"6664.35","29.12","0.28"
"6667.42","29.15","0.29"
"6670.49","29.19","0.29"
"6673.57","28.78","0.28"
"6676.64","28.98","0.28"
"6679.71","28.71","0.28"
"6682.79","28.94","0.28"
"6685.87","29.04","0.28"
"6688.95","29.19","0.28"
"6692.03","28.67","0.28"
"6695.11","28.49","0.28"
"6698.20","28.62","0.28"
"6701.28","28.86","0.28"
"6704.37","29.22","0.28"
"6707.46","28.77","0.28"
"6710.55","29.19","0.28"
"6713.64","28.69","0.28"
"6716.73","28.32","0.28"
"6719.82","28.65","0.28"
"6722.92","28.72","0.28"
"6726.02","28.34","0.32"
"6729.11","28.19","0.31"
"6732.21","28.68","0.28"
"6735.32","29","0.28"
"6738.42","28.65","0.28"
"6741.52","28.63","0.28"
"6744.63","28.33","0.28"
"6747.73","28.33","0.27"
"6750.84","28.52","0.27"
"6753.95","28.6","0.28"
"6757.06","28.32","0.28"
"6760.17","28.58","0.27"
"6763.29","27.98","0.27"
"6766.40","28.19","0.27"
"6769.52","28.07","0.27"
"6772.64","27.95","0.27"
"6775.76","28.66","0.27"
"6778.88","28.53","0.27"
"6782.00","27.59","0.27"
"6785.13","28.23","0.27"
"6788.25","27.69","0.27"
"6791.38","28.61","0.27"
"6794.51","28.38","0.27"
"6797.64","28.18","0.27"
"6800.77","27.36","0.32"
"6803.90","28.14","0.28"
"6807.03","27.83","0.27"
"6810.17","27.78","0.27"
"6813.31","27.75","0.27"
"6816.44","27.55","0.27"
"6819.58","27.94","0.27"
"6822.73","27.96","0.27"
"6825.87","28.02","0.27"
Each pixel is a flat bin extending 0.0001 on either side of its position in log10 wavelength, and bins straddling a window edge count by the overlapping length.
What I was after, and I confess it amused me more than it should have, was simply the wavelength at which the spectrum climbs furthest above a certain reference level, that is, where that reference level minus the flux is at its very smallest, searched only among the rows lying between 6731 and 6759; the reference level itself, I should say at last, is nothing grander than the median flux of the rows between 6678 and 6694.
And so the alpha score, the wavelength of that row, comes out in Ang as 6735.32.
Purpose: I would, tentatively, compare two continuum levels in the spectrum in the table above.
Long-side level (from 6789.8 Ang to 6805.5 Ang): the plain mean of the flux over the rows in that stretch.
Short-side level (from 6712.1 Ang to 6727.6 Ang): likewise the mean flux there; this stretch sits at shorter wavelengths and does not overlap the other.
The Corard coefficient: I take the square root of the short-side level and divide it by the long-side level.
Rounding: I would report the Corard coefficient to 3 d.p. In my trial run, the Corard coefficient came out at 0.190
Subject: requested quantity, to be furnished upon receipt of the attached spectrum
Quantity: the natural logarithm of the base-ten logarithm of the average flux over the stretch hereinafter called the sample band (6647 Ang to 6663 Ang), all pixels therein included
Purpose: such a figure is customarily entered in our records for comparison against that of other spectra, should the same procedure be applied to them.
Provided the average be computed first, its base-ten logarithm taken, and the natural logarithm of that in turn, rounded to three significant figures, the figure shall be 0.382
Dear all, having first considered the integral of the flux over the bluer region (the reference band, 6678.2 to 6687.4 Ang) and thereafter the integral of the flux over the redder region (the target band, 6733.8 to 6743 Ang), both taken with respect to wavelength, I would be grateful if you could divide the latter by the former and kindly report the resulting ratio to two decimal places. 1.00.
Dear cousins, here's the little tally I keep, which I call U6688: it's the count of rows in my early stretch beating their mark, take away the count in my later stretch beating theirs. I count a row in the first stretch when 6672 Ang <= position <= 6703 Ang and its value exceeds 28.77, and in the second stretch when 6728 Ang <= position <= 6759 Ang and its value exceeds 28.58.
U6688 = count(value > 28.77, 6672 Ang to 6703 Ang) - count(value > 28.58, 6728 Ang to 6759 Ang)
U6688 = 1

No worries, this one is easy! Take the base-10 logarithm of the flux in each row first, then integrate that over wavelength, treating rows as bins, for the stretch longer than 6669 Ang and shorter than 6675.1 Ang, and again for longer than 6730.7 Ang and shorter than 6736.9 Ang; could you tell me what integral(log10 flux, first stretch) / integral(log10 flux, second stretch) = 0.99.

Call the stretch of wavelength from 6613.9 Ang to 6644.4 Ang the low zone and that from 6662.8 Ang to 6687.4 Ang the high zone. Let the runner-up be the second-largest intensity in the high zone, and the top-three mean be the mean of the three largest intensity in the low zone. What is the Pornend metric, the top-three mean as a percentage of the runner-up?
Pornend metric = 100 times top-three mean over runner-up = 102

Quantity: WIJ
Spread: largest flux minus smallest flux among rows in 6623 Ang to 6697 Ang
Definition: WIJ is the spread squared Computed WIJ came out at 1.5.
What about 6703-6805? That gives 3.5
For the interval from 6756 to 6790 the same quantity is 1.1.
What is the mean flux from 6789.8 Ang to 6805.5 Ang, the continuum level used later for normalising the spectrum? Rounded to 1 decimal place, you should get 28.1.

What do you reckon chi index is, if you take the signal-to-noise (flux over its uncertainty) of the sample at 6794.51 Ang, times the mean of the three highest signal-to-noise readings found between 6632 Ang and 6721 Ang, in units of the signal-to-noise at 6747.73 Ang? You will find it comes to 104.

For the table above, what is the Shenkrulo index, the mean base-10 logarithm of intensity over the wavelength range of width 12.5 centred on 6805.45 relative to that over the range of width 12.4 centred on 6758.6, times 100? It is 99.4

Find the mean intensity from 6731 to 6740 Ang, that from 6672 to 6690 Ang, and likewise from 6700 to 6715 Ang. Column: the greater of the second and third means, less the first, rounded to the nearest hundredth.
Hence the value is 0.17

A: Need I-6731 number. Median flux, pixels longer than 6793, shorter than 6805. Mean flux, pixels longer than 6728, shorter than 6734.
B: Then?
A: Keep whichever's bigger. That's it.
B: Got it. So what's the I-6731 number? 28.4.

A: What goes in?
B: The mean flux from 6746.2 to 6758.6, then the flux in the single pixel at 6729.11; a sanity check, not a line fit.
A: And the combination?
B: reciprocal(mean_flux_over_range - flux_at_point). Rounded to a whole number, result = 4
